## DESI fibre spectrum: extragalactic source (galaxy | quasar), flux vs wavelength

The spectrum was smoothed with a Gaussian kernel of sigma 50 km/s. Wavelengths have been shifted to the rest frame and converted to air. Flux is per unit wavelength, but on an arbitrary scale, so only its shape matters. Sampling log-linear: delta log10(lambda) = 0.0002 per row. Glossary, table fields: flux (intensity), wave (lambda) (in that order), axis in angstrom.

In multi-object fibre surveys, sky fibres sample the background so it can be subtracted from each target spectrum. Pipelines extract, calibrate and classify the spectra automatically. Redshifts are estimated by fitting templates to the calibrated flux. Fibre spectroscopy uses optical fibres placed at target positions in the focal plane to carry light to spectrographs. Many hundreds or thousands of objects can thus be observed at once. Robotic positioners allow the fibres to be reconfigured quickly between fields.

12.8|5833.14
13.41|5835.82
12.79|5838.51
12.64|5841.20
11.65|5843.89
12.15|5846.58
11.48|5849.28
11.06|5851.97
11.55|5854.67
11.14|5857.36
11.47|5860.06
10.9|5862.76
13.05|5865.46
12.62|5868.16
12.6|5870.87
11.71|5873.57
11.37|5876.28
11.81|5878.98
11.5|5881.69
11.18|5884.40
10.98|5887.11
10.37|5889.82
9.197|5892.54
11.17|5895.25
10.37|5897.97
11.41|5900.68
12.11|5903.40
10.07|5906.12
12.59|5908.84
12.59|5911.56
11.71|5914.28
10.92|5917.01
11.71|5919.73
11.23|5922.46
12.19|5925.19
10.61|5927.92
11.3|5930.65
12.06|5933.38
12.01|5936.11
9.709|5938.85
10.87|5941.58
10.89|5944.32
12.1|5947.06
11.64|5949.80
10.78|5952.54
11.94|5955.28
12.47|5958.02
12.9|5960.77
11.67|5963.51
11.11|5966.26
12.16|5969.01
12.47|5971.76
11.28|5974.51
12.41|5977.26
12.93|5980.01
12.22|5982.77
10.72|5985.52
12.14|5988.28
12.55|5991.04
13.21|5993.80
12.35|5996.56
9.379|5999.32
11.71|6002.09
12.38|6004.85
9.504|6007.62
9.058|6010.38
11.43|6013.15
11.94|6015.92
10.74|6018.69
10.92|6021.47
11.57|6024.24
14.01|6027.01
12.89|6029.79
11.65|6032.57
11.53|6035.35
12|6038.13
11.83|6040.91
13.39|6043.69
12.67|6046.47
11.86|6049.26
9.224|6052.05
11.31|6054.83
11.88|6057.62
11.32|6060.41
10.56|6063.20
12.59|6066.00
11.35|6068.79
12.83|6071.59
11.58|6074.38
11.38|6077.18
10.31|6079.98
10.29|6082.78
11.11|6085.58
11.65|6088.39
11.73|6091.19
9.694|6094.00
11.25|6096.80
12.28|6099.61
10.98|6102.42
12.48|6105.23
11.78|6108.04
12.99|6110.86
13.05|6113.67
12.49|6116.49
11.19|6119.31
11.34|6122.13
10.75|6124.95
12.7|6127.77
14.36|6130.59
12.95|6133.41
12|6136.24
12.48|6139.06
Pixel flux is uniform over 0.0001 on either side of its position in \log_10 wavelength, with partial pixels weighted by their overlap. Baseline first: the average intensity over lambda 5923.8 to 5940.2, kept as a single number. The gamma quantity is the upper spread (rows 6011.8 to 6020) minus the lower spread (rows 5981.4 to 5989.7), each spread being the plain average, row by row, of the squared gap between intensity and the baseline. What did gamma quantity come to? -0.4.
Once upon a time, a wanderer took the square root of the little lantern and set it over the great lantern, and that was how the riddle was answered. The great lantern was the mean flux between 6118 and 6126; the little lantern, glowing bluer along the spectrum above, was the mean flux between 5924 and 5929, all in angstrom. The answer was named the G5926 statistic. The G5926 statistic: 0.304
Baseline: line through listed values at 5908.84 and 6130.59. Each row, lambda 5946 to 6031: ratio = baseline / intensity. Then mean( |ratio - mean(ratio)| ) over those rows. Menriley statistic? 0.092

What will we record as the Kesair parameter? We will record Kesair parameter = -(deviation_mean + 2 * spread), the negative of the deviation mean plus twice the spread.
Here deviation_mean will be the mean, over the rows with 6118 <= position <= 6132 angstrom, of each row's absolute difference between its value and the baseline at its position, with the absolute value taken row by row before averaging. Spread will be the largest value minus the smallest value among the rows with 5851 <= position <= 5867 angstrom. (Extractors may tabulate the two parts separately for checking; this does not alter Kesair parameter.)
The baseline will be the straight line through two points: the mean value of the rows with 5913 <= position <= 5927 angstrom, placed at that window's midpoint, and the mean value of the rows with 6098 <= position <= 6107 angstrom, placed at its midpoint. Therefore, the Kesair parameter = -5.4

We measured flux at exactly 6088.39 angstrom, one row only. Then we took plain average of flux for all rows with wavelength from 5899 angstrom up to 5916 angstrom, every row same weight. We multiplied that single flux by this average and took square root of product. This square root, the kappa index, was 11.7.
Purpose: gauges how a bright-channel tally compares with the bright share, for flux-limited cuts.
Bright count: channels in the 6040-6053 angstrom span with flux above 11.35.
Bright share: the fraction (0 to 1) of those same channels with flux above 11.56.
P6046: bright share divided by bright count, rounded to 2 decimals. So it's 0.20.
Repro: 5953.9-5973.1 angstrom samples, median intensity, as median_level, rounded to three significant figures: 12.2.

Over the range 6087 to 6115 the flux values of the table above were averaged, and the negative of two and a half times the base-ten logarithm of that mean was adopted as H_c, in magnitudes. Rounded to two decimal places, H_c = -2.68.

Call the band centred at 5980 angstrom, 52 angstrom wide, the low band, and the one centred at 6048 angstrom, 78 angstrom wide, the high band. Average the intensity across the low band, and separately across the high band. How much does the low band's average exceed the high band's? 0.46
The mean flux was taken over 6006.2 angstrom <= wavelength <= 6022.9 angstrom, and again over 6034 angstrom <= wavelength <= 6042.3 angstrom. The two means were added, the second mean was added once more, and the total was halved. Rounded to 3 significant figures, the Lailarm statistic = 17.1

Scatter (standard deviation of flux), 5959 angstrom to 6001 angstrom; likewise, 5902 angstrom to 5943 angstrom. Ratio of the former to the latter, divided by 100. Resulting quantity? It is 0.0114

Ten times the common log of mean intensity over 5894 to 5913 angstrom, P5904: 10.6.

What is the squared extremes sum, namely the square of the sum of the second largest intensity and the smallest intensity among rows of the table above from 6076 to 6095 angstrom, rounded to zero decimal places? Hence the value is 456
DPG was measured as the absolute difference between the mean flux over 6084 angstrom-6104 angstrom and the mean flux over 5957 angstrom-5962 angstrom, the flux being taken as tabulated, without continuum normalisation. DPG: 1.4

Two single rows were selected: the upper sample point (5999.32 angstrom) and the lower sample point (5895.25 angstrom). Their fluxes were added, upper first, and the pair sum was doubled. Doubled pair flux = 41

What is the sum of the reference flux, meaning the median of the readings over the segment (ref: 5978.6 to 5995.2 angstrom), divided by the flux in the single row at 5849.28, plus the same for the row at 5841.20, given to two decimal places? 2.06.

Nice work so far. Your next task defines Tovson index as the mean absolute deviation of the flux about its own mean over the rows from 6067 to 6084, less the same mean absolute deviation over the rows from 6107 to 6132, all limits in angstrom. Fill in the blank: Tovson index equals -0.26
